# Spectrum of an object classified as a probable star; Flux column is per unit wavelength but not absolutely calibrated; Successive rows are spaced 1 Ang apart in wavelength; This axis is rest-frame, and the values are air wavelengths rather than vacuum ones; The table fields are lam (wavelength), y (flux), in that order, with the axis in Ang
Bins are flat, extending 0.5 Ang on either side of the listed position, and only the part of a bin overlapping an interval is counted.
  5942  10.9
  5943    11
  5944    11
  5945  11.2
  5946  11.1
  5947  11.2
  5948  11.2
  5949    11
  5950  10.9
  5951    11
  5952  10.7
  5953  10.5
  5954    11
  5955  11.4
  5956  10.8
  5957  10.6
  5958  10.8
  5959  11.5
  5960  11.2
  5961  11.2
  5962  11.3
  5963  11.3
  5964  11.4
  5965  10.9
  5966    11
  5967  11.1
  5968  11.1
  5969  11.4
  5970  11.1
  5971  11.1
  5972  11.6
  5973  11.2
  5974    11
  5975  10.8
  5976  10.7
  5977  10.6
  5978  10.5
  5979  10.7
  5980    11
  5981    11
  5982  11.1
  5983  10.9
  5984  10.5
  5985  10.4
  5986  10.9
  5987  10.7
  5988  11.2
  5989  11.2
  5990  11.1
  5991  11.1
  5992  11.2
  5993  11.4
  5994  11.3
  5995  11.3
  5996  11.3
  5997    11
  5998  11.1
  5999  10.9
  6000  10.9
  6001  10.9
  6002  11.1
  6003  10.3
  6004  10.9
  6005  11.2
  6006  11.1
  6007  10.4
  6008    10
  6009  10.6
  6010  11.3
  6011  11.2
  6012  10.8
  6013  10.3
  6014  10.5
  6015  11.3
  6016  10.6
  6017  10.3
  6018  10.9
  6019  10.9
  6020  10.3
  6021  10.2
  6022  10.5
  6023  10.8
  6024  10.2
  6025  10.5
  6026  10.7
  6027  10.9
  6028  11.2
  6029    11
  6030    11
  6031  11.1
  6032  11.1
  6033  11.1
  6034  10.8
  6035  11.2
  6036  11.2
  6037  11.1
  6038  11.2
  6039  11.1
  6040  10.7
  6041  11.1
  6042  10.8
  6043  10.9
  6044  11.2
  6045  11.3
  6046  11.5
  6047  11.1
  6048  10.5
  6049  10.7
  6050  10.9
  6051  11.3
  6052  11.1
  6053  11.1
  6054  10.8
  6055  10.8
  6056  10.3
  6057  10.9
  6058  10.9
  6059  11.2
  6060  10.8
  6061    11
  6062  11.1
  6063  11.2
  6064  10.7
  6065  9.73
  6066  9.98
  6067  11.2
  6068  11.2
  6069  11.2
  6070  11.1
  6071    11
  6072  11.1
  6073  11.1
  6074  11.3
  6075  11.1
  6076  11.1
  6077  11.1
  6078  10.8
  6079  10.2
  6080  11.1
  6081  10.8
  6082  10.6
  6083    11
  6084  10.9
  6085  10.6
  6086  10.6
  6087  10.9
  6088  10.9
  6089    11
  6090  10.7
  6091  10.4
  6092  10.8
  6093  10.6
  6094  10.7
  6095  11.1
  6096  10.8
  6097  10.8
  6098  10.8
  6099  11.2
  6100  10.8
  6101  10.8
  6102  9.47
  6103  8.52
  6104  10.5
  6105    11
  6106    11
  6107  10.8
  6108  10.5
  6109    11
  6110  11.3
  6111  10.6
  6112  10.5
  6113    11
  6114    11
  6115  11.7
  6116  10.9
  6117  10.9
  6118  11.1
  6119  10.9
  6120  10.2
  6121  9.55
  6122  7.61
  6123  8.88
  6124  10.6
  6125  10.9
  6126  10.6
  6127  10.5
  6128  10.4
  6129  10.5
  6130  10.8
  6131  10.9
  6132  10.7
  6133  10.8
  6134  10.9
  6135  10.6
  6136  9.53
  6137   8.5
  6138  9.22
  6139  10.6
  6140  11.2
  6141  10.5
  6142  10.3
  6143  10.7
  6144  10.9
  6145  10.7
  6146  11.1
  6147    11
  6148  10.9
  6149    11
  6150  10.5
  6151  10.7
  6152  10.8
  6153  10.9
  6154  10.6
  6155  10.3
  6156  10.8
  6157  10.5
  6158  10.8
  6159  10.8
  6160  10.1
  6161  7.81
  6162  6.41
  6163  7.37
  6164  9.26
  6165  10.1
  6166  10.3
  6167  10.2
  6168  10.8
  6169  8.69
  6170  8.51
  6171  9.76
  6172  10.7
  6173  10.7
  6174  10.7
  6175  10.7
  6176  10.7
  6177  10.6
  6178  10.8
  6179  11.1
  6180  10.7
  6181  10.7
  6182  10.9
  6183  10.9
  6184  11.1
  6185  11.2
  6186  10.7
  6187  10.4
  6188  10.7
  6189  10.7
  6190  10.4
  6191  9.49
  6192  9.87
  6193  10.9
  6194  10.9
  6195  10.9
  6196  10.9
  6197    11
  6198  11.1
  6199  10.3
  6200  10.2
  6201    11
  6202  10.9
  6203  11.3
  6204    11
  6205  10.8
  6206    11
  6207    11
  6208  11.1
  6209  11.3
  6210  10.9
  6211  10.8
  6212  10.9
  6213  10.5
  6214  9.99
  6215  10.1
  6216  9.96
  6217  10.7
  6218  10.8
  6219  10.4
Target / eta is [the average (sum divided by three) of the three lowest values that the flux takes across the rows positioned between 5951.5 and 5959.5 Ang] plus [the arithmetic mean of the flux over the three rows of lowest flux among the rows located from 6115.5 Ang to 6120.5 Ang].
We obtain 21.3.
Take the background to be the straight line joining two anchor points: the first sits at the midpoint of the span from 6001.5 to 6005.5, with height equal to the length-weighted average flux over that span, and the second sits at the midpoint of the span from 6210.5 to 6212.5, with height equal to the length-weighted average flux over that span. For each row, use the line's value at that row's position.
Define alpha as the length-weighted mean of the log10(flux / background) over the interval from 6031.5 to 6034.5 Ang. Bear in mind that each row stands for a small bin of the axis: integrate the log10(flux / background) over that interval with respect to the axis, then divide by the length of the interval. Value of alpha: 0.005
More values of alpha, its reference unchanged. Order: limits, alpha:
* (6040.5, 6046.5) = 0.010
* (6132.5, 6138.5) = -0.041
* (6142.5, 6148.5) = 0.001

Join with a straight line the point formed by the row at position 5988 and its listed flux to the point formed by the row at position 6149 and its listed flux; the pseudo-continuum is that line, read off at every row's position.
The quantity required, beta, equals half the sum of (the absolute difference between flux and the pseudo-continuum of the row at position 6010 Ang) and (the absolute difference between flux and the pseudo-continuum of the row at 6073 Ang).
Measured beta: 0.07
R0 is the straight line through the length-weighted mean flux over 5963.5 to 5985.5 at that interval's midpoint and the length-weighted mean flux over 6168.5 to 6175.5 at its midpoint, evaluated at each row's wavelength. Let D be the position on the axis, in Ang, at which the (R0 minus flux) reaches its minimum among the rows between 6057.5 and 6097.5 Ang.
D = 6074 Ang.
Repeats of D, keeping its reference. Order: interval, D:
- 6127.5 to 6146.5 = 6140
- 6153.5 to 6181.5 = 6179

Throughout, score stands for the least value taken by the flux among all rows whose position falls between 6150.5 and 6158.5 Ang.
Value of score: 10.3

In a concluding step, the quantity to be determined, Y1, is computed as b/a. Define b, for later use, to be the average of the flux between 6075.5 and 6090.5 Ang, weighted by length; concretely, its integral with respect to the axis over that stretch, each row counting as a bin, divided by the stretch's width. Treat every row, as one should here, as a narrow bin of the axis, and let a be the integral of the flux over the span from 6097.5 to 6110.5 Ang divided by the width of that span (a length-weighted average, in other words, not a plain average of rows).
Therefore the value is 1.02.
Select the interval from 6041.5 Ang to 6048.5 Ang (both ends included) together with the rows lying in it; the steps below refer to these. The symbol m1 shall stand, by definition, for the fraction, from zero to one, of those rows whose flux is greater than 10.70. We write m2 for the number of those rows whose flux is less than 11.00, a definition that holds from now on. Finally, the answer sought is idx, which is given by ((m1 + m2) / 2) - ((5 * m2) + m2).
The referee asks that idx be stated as -16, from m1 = 0.9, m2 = 3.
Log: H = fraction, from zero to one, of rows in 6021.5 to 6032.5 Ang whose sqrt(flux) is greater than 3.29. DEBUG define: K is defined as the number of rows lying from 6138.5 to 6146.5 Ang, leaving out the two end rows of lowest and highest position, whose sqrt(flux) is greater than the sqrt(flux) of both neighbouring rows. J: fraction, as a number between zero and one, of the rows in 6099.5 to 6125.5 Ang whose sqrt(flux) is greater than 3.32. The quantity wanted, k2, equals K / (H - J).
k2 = 5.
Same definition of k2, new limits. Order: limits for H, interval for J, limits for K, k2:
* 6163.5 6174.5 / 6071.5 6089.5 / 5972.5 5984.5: -3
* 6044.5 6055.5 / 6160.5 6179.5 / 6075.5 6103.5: 10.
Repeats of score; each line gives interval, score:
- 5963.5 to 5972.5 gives 10.9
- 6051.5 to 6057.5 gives 10.3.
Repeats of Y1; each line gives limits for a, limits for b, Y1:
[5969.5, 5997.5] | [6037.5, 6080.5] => 1.00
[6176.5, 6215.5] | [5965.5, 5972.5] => 1.04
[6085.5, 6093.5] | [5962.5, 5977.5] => 1.03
